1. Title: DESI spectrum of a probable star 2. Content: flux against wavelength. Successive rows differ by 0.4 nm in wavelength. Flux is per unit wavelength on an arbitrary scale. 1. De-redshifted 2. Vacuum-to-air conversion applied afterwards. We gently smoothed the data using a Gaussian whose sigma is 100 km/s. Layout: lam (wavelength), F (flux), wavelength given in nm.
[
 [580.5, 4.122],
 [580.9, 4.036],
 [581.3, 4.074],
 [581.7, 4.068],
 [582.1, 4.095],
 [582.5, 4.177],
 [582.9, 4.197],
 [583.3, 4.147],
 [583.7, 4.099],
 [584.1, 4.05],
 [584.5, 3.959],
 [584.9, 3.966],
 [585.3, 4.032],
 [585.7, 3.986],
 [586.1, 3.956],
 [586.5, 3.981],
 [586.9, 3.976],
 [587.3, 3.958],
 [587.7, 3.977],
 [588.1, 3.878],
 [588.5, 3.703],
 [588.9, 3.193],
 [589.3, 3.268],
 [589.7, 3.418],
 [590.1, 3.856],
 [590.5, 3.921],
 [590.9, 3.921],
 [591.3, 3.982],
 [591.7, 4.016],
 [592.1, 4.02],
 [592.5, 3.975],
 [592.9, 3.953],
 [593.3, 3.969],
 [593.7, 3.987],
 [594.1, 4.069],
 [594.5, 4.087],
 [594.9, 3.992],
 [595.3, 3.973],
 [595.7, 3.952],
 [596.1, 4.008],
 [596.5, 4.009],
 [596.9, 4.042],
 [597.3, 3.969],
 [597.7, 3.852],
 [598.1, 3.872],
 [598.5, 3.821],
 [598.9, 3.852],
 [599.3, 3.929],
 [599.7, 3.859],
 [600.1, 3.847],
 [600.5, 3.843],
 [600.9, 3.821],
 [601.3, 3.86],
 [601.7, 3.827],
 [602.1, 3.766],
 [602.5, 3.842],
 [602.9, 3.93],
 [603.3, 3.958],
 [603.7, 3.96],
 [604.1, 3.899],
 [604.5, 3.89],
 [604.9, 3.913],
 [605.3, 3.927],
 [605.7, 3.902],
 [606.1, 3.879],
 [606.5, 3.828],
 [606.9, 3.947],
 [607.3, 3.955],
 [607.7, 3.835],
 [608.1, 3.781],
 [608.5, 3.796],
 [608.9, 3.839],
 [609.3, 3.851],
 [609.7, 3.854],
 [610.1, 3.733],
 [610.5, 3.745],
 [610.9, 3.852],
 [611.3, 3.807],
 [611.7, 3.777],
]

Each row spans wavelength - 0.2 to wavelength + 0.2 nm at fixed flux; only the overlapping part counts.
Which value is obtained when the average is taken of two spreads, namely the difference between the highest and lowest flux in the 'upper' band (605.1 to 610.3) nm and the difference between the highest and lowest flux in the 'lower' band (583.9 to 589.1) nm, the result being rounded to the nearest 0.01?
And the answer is 0.54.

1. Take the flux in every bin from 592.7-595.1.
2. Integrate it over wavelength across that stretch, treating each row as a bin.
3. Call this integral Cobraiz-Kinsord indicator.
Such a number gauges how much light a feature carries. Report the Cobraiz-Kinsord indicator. 9.62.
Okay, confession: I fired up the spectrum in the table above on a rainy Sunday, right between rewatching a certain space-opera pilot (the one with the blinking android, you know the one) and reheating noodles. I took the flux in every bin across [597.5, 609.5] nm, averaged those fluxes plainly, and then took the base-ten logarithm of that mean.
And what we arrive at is 0.588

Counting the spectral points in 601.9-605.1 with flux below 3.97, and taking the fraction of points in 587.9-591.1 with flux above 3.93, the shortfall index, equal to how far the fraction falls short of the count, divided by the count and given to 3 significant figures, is 1.00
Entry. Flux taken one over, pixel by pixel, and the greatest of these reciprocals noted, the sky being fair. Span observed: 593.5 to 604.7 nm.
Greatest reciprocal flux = 0.266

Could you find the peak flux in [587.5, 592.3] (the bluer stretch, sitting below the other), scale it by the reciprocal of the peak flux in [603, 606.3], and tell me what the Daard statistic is 1.02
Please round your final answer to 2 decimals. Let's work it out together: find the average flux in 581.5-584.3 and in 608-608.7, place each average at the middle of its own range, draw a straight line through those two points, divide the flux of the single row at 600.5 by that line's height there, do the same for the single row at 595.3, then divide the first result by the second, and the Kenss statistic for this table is 0.98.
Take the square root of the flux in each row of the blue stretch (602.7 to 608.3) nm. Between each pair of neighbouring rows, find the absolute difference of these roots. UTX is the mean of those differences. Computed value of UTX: 0.0105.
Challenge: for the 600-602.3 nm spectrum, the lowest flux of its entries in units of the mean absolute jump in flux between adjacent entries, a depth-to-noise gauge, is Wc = 118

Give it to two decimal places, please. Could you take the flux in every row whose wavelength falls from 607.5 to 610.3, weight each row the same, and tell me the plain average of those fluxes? 3.81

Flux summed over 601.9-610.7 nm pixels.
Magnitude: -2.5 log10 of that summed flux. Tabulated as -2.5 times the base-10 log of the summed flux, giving -4.82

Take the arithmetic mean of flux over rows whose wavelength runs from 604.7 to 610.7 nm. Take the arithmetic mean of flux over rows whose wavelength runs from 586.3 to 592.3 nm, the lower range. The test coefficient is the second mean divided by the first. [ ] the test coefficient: 0.99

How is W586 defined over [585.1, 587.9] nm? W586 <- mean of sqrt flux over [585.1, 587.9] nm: 2.00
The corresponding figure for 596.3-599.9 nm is 1.98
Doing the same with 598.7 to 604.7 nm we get 1.97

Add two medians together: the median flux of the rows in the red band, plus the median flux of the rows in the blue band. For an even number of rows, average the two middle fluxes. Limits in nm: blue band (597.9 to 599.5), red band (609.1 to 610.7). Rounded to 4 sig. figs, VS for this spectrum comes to 7.660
